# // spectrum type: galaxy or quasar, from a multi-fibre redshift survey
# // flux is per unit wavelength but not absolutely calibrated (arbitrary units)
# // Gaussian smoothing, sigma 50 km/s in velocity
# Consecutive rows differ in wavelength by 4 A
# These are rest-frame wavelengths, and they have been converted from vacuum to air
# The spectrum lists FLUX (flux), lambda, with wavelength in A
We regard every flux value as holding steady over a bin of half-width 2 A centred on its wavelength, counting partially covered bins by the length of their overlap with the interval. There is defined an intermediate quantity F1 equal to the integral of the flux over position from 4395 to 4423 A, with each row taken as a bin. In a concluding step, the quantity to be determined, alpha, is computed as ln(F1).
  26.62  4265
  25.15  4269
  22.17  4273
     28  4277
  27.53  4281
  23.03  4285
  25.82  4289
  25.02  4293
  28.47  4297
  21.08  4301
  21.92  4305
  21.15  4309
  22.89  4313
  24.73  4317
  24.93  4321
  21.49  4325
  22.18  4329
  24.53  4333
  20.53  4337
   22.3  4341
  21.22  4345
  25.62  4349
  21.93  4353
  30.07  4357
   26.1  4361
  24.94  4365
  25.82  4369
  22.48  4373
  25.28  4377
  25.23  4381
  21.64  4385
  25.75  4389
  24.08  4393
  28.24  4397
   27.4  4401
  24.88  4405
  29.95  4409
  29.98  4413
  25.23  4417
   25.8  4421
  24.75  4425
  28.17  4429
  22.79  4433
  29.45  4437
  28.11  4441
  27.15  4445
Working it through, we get 6.64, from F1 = 766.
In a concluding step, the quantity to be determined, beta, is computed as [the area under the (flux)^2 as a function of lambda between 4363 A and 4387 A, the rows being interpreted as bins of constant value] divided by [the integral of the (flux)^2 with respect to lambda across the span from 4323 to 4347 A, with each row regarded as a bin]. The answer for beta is 1.21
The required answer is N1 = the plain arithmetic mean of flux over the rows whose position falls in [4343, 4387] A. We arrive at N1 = 24.6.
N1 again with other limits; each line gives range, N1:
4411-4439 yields 26.6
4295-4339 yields 23.1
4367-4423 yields 25.8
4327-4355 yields 22.6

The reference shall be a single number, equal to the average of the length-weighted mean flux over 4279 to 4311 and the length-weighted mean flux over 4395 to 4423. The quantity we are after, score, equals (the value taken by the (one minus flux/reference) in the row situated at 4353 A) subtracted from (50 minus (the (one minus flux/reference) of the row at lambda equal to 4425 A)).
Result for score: 49.8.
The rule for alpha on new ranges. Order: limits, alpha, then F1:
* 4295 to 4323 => 6.49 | 661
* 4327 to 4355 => 6.45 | 633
